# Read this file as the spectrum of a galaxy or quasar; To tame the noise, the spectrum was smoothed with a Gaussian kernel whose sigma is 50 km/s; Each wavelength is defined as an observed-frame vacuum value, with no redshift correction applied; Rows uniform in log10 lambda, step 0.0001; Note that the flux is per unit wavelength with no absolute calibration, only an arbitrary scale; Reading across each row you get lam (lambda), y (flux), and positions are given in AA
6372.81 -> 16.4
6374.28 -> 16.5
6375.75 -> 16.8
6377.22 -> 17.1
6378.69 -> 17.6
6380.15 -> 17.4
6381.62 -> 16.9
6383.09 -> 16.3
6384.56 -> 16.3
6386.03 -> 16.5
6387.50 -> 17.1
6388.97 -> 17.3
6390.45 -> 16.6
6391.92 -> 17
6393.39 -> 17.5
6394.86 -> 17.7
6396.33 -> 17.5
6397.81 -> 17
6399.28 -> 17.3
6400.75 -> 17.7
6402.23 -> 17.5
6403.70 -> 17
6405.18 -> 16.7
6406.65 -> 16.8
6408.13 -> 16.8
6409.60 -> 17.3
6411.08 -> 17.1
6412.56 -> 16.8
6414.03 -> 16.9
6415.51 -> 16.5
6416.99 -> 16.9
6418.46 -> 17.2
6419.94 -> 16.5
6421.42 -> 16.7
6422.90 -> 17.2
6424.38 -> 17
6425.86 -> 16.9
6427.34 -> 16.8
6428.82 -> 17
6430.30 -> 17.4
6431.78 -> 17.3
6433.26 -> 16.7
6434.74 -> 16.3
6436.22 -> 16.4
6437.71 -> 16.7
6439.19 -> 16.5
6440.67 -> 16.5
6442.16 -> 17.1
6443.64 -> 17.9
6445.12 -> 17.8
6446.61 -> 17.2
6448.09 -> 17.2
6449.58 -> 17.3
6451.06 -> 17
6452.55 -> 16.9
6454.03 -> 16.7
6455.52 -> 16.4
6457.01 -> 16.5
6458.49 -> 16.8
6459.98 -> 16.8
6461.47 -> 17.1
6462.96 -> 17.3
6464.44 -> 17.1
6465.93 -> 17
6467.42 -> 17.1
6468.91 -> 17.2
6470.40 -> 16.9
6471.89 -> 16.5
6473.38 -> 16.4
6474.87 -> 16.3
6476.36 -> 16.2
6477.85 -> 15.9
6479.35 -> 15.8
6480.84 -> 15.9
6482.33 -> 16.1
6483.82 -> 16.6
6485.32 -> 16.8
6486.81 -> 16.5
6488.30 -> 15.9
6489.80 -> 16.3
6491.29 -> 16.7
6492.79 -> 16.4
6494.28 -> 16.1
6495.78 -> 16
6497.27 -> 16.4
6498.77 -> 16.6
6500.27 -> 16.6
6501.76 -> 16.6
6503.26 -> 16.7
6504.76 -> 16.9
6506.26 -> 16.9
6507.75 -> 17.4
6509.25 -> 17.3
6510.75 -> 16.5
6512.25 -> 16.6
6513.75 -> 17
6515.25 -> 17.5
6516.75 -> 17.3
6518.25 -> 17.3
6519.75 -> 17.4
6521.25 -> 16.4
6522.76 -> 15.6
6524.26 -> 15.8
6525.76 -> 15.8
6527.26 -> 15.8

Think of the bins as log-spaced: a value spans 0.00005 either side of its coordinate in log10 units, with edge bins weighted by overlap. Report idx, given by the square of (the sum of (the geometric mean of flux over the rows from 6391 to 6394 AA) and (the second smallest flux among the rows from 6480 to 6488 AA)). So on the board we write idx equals 1112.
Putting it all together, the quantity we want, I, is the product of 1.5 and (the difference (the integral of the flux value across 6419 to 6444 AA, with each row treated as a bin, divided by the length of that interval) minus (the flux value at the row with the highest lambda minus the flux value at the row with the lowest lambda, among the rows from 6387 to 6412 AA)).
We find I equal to 25.3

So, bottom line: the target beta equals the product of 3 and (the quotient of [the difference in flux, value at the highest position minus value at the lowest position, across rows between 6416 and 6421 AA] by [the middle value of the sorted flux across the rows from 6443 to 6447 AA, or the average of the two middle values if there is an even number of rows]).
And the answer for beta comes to -0.07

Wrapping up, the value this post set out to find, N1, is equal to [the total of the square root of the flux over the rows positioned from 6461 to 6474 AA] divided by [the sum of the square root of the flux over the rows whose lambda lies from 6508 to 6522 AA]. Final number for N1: 1.00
